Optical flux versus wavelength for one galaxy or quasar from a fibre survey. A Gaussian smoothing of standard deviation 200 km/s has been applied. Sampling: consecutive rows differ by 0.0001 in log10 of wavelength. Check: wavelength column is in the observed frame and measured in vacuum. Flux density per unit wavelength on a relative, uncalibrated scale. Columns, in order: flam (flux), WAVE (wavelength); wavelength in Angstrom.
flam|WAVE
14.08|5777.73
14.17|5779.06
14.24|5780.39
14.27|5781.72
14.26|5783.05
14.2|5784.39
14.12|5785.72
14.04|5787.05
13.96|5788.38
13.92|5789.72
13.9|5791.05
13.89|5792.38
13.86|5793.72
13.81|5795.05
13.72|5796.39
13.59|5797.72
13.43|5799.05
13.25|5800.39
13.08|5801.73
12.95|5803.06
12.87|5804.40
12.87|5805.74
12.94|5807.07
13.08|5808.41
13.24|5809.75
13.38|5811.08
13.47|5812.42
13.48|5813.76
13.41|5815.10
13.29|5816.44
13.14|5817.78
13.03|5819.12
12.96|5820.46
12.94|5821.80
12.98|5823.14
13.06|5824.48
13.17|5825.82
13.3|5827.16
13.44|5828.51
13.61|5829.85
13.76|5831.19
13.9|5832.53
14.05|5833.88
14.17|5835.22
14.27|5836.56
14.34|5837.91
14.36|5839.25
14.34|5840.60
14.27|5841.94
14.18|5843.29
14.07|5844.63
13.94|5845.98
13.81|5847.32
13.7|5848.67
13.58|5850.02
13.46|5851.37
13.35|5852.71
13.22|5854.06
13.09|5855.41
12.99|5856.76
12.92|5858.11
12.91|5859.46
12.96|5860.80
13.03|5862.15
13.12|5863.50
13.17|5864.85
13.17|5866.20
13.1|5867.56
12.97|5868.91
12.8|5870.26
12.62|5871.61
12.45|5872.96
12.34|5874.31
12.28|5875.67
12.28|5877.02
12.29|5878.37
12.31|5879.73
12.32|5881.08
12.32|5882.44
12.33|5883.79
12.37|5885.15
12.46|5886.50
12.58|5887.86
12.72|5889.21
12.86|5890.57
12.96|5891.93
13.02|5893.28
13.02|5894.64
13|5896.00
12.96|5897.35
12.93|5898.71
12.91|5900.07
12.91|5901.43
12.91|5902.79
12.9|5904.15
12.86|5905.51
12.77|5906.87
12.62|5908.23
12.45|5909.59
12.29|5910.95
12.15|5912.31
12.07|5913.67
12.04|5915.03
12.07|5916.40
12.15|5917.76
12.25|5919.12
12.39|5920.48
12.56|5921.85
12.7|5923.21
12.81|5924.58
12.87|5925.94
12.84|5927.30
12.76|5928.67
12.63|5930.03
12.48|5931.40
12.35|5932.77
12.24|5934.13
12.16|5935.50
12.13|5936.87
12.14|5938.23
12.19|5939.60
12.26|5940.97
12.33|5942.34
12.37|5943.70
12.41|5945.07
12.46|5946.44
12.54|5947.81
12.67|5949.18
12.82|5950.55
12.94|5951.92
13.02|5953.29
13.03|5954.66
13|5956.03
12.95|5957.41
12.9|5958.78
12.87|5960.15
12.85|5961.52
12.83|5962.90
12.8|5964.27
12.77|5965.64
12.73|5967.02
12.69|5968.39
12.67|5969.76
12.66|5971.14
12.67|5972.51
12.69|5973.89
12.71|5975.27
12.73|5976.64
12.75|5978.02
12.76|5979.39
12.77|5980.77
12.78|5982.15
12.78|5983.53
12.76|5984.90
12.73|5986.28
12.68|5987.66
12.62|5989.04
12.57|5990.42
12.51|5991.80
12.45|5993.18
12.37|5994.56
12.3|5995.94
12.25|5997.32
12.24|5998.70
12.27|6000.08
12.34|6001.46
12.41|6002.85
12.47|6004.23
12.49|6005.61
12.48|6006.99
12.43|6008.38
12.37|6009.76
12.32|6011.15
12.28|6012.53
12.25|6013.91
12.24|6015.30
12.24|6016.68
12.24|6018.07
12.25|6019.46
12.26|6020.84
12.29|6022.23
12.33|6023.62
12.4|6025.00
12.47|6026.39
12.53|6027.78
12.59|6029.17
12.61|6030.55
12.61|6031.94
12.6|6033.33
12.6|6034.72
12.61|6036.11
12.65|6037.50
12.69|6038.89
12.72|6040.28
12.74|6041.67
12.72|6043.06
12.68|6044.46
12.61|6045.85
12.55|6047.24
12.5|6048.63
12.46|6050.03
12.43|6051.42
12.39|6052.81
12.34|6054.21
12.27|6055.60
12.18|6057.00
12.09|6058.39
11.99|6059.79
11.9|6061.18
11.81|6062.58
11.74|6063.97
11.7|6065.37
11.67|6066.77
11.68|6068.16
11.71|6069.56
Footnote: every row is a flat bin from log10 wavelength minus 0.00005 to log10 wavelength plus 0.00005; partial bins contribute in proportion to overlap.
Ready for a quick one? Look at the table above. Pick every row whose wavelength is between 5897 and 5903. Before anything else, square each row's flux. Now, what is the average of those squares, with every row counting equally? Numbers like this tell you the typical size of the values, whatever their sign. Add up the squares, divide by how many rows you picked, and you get 167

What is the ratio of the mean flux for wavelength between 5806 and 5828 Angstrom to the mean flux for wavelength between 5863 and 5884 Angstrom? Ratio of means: 1.04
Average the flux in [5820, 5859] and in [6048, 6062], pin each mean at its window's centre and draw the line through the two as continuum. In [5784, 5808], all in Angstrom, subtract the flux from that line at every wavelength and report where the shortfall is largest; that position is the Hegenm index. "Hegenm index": 5804.40 Angstrom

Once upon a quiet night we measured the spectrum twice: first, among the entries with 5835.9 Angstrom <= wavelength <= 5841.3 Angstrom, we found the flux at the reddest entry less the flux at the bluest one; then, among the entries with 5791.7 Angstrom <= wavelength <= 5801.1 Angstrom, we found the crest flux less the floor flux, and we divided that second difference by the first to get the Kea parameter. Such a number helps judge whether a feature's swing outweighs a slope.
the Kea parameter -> 9.1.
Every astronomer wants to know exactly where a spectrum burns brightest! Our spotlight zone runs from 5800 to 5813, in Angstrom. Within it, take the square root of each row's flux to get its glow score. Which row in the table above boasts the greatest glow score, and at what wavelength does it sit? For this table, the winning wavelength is 5812.42 Angstrom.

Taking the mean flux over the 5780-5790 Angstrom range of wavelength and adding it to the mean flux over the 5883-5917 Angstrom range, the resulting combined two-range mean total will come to 26.8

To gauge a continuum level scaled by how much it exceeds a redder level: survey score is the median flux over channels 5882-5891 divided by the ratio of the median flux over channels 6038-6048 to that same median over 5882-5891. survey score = 12.2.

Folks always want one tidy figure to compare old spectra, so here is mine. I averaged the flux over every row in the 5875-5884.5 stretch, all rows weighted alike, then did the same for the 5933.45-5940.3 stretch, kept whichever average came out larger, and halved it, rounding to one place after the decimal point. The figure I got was 6.2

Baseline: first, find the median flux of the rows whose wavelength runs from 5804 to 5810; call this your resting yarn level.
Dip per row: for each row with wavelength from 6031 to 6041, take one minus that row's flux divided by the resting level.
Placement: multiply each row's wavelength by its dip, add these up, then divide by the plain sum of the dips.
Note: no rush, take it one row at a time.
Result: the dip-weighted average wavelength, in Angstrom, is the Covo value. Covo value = 6035.7 Angstrom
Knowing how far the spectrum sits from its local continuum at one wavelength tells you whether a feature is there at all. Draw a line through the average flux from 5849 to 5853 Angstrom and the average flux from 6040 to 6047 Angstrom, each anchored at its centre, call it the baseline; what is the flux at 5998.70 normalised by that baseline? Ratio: 0.951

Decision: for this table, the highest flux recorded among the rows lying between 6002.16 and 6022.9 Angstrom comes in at 12.49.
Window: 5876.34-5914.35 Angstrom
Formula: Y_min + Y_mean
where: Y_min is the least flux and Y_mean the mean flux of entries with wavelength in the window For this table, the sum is 24.7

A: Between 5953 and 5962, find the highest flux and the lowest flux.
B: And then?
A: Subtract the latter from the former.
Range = 0.2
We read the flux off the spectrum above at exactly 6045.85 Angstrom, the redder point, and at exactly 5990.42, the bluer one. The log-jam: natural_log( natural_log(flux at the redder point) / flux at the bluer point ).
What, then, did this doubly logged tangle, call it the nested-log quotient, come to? -1.60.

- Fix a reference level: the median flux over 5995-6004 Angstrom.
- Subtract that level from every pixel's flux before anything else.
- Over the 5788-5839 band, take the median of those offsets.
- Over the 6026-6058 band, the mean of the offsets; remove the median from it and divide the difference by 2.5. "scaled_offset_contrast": -0.35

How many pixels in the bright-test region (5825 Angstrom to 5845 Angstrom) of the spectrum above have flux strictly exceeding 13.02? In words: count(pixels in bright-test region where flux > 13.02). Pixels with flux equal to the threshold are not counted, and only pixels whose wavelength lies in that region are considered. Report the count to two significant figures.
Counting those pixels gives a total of 15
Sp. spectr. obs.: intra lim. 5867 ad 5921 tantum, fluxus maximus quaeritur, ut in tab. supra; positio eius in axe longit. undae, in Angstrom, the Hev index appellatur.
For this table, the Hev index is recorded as 5867.56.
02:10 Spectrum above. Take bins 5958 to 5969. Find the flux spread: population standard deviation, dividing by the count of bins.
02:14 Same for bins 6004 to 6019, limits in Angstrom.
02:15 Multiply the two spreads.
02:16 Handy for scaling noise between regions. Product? 0.007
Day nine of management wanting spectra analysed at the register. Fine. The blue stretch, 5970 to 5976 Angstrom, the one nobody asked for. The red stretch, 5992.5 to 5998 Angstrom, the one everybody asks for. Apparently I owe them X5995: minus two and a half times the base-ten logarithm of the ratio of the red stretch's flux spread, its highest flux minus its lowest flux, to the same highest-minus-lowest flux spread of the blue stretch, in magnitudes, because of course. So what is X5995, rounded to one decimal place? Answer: -1.5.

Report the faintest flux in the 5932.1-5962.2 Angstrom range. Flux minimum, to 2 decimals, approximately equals 12.13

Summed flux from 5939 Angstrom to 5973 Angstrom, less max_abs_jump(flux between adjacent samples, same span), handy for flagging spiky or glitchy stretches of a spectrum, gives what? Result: 317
